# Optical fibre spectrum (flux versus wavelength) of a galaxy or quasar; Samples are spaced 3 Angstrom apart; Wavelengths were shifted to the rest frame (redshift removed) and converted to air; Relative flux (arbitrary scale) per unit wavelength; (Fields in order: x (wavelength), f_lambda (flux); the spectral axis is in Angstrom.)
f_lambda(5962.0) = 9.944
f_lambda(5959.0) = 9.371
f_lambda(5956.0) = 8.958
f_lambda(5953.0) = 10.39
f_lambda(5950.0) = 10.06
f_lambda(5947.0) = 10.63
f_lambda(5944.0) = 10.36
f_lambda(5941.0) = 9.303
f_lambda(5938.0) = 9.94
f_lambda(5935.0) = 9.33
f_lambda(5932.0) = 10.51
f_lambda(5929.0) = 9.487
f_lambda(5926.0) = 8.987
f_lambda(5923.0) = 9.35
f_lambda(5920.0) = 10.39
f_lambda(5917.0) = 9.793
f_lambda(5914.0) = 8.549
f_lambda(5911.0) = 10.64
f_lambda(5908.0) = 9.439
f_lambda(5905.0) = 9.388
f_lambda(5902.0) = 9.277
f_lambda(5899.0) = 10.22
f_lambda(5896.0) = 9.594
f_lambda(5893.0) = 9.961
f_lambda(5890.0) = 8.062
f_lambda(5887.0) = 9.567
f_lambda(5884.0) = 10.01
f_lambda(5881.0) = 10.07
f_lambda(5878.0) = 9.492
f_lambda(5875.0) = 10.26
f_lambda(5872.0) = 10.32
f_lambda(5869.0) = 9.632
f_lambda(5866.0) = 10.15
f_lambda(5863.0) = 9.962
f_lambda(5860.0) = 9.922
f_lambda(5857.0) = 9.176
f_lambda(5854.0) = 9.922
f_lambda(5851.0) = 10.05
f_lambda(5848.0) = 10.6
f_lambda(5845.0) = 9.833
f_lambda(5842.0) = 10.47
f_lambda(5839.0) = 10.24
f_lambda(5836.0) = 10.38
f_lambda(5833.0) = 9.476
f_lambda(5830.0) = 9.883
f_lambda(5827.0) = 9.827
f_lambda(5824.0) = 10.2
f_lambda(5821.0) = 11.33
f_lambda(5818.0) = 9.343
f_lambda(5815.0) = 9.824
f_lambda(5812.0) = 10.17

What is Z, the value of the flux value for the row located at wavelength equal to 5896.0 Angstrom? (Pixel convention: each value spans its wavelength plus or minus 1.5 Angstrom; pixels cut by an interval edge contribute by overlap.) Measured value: 9.594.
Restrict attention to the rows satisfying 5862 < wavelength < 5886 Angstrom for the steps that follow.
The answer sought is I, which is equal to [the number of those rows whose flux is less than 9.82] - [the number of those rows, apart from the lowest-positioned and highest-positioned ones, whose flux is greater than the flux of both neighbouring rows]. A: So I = -1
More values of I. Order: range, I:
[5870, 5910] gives 4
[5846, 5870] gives 1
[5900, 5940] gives 6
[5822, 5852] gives -3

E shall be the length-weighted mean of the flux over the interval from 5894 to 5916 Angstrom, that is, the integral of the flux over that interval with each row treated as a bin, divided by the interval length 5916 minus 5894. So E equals 9.6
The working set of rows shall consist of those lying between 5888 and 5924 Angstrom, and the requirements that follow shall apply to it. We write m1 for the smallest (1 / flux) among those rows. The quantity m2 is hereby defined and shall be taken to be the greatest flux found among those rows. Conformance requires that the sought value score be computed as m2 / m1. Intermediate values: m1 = 0.0940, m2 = 10.64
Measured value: 113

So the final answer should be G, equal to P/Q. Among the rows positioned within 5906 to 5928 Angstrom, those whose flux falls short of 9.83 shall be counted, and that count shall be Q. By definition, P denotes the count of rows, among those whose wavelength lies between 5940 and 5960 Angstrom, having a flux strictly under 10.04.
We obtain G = 0.6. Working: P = 3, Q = 5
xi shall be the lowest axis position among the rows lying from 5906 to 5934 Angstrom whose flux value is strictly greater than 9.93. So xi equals 5911.0 Angstrom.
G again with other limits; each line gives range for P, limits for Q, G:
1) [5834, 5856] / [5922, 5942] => 0.4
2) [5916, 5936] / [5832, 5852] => 5.0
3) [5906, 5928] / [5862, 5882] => 2.5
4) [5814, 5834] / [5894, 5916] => 1.0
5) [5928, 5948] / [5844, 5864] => 4.0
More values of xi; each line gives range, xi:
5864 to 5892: 5866.0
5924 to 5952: 5932.0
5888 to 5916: 5893.0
